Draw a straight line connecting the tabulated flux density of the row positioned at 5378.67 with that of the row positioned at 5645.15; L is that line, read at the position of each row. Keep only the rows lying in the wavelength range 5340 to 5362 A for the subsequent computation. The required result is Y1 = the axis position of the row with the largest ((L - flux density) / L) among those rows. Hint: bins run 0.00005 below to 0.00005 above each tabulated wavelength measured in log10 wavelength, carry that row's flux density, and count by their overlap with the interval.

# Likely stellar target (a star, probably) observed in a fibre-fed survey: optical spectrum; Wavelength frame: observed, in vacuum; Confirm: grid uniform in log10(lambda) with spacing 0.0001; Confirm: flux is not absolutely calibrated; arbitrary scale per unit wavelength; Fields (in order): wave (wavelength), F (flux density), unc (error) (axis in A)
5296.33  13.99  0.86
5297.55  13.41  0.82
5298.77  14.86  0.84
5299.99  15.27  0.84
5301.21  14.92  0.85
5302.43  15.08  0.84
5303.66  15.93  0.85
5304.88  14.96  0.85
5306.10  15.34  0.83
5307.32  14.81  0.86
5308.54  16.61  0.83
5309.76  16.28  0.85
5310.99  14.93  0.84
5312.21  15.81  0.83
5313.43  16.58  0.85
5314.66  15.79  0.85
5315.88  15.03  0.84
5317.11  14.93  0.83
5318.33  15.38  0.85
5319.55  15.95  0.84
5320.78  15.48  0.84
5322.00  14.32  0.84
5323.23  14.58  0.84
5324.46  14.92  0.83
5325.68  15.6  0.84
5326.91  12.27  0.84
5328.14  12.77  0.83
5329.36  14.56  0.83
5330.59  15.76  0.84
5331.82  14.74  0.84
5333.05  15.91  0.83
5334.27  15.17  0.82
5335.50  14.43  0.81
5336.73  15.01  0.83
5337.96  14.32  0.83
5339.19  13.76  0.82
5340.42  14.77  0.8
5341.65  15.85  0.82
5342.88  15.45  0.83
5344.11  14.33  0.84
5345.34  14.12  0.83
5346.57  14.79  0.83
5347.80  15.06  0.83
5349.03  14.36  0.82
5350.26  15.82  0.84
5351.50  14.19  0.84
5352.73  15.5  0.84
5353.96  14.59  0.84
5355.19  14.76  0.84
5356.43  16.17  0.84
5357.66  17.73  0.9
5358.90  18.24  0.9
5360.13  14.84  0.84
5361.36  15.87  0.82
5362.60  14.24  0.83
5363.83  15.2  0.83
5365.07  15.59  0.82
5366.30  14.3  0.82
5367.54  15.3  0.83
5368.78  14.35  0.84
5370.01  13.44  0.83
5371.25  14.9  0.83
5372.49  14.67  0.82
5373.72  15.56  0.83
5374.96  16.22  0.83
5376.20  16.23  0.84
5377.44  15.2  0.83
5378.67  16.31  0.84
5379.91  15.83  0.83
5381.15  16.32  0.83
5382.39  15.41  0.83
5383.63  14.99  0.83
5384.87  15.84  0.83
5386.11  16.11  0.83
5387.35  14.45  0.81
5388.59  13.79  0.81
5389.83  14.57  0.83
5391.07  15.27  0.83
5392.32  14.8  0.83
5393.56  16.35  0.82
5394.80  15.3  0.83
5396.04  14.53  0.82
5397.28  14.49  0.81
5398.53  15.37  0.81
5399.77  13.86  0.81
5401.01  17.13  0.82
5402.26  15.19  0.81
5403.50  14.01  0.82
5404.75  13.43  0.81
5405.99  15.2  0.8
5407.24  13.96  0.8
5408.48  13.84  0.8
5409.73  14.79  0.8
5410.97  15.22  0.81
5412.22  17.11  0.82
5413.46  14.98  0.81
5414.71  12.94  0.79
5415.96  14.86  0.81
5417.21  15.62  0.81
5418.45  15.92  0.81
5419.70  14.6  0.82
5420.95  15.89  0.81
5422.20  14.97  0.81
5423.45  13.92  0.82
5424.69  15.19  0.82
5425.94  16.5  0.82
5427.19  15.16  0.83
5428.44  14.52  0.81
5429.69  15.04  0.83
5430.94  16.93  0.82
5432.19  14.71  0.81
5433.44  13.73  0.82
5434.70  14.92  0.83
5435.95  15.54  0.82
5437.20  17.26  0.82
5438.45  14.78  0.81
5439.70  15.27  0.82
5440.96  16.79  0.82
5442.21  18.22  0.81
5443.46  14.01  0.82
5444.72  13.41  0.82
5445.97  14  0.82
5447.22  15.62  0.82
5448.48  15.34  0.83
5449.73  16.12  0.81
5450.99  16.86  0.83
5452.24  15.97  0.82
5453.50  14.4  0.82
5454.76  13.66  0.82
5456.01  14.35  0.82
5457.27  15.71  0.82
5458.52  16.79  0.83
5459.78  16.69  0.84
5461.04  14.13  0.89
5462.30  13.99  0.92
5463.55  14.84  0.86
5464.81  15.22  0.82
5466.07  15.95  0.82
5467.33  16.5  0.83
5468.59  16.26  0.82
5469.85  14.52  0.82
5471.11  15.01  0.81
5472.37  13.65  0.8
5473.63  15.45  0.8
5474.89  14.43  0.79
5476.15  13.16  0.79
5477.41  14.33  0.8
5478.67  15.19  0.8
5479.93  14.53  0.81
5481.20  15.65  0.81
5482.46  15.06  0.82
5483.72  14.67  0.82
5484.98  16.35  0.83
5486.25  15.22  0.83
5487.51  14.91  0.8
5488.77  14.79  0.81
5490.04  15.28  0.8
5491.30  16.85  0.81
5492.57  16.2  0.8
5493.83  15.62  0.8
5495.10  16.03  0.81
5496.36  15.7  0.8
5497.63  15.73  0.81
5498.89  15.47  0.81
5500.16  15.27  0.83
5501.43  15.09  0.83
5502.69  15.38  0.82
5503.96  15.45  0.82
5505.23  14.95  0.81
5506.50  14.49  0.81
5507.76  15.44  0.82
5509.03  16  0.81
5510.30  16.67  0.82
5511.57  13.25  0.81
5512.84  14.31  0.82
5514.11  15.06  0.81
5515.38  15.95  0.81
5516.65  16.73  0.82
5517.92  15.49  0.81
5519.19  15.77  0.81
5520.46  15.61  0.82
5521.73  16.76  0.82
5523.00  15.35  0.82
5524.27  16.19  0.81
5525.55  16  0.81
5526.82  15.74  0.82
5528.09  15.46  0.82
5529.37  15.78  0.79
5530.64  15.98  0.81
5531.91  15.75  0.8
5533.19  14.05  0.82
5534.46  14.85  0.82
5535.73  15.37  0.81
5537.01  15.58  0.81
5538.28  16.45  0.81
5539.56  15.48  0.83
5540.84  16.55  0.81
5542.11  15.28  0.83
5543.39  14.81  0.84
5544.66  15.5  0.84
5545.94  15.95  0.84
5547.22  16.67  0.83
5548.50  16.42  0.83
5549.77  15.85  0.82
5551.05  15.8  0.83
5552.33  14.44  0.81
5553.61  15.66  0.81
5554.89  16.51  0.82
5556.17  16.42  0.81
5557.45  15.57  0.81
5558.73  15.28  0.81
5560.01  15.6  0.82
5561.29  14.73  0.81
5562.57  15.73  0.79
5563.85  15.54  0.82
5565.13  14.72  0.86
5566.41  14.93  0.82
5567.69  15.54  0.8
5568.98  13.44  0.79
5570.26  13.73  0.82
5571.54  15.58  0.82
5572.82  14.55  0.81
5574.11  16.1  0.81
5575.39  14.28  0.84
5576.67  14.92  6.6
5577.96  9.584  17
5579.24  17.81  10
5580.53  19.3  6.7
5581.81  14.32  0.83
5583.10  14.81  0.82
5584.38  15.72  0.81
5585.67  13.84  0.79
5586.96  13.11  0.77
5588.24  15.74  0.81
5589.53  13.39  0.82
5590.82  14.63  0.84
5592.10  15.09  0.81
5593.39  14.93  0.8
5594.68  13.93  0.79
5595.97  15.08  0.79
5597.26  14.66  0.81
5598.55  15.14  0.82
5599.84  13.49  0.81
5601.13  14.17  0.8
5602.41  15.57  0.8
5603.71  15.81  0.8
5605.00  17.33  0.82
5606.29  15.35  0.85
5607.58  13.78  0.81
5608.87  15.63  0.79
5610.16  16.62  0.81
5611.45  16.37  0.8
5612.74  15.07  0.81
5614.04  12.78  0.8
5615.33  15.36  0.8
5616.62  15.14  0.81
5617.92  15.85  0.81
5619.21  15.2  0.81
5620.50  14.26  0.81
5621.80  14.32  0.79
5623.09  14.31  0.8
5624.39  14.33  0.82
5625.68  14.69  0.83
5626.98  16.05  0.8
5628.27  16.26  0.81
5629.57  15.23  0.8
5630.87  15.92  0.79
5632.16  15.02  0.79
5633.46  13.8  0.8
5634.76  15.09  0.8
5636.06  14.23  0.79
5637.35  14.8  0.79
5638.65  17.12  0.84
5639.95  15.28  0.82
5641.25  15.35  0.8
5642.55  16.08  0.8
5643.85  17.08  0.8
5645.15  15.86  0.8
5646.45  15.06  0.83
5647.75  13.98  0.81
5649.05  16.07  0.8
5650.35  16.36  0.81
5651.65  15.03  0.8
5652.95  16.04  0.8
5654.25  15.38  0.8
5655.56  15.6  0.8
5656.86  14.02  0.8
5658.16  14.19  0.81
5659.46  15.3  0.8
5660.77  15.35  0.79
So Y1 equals 5345.34 A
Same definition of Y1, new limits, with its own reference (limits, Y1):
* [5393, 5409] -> 5404.75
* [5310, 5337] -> 5326.91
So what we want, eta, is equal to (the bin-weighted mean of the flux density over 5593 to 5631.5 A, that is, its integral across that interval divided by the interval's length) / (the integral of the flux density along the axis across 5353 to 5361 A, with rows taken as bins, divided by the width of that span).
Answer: 0.941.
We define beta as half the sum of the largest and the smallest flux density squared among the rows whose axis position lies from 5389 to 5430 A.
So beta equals 230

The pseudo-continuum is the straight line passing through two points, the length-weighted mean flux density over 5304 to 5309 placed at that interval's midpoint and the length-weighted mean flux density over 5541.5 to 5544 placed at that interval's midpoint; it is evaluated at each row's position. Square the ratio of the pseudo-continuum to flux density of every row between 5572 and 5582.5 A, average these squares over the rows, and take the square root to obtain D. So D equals 1.052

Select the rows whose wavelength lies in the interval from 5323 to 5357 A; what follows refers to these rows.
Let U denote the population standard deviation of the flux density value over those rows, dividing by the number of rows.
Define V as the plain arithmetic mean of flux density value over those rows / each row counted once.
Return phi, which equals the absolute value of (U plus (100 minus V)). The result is 86.1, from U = 0.87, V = 14.8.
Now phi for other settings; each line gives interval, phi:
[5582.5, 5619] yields 86.1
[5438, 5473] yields 85.9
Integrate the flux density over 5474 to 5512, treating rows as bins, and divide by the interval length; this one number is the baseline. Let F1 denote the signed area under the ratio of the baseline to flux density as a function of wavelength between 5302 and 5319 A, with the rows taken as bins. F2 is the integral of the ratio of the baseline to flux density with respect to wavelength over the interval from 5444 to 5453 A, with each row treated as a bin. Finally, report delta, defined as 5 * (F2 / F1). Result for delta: 2.7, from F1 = 16.7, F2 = 9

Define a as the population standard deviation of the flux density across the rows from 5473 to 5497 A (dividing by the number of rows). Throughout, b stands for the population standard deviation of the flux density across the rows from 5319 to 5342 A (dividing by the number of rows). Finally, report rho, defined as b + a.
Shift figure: 1.80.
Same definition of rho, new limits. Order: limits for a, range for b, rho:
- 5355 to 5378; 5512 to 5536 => 1.81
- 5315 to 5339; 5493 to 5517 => 1.72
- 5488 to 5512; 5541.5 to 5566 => 1.40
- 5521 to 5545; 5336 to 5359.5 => 1.78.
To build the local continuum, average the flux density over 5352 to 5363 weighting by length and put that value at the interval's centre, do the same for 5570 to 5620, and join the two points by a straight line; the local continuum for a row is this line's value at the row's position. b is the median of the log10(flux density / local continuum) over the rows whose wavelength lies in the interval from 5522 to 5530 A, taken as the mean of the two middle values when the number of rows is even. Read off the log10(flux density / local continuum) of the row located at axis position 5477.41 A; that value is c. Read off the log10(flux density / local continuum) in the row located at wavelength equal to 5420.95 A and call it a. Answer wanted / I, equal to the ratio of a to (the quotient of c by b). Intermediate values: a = 0.01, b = 0.016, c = -0.03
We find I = 0.00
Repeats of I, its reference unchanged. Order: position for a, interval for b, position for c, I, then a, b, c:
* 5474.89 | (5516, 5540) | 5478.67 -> 0.08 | -0.03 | 0.015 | -0.01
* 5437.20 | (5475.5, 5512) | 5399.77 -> 0.00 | 0.05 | -0.001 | -0.05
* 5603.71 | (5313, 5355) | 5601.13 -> 0.03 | 0.02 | -0.028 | -0.02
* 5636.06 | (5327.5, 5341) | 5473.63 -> 0.35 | -0.02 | -0.032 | 0.00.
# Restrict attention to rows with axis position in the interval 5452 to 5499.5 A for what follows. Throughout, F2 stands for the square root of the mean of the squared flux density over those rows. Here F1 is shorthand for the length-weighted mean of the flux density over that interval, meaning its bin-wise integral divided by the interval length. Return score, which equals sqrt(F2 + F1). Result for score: 5.52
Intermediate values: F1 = 15.2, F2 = 15.24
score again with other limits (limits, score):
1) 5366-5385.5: 5.54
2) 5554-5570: 5.54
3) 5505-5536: 5.57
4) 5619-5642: 5.49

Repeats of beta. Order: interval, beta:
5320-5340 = 202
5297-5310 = 228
